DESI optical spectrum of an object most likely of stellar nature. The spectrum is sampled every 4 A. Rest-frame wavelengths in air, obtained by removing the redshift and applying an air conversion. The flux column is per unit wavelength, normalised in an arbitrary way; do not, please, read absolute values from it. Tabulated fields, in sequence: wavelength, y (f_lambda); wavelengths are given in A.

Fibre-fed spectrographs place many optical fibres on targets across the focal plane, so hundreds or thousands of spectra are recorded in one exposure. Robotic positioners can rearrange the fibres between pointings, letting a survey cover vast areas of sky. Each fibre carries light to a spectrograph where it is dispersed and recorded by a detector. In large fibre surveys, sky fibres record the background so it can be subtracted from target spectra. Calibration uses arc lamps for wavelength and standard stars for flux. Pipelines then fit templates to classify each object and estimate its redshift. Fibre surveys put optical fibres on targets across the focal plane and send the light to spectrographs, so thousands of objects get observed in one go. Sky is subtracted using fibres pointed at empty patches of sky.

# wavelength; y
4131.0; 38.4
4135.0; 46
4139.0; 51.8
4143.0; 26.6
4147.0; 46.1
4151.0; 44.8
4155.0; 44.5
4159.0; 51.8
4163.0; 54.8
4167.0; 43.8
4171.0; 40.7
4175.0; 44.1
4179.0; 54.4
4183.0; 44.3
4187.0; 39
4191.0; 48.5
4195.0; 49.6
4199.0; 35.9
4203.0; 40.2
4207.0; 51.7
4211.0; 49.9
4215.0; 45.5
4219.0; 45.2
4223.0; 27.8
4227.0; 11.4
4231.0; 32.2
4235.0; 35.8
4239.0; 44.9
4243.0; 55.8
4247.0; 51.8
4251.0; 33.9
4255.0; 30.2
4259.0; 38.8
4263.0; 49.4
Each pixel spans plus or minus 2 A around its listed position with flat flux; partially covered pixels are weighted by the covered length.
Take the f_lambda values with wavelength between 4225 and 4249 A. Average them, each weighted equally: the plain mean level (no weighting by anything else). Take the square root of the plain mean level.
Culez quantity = 6.2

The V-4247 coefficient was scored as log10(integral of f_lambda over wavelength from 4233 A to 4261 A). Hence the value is 3.07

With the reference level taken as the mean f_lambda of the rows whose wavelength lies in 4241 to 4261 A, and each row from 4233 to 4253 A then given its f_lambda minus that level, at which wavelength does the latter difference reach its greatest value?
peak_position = 4243.0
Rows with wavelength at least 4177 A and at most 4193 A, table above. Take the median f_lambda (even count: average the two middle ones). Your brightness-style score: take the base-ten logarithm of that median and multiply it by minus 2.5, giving -4.17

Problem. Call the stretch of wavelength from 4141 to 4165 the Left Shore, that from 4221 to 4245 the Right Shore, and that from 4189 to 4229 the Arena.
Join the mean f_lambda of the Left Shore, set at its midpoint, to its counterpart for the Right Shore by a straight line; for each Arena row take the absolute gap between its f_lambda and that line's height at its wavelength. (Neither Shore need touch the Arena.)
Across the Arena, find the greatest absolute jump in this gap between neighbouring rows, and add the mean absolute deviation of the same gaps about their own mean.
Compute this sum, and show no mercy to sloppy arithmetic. 20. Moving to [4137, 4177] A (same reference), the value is 24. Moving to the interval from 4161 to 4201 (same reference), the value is 15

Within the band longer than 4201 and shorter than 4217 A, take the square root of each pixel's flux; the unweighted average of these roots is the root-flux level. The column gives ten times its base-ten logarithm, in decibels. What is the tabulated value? 8.35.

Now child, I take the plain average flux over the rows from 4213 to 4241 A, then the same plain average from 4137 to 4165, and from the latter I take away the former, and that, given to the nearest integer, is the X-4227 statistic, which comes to 11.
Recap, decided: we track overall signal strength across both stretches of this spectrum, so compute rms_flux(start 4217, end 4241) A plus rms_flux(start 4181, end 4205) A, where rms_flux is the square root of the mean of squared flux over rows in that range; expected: 78.0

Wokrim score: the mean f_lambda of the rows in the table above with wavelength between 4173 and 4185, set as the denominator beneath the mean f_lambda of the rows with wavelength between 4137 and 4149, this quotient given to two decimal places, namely 0.87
